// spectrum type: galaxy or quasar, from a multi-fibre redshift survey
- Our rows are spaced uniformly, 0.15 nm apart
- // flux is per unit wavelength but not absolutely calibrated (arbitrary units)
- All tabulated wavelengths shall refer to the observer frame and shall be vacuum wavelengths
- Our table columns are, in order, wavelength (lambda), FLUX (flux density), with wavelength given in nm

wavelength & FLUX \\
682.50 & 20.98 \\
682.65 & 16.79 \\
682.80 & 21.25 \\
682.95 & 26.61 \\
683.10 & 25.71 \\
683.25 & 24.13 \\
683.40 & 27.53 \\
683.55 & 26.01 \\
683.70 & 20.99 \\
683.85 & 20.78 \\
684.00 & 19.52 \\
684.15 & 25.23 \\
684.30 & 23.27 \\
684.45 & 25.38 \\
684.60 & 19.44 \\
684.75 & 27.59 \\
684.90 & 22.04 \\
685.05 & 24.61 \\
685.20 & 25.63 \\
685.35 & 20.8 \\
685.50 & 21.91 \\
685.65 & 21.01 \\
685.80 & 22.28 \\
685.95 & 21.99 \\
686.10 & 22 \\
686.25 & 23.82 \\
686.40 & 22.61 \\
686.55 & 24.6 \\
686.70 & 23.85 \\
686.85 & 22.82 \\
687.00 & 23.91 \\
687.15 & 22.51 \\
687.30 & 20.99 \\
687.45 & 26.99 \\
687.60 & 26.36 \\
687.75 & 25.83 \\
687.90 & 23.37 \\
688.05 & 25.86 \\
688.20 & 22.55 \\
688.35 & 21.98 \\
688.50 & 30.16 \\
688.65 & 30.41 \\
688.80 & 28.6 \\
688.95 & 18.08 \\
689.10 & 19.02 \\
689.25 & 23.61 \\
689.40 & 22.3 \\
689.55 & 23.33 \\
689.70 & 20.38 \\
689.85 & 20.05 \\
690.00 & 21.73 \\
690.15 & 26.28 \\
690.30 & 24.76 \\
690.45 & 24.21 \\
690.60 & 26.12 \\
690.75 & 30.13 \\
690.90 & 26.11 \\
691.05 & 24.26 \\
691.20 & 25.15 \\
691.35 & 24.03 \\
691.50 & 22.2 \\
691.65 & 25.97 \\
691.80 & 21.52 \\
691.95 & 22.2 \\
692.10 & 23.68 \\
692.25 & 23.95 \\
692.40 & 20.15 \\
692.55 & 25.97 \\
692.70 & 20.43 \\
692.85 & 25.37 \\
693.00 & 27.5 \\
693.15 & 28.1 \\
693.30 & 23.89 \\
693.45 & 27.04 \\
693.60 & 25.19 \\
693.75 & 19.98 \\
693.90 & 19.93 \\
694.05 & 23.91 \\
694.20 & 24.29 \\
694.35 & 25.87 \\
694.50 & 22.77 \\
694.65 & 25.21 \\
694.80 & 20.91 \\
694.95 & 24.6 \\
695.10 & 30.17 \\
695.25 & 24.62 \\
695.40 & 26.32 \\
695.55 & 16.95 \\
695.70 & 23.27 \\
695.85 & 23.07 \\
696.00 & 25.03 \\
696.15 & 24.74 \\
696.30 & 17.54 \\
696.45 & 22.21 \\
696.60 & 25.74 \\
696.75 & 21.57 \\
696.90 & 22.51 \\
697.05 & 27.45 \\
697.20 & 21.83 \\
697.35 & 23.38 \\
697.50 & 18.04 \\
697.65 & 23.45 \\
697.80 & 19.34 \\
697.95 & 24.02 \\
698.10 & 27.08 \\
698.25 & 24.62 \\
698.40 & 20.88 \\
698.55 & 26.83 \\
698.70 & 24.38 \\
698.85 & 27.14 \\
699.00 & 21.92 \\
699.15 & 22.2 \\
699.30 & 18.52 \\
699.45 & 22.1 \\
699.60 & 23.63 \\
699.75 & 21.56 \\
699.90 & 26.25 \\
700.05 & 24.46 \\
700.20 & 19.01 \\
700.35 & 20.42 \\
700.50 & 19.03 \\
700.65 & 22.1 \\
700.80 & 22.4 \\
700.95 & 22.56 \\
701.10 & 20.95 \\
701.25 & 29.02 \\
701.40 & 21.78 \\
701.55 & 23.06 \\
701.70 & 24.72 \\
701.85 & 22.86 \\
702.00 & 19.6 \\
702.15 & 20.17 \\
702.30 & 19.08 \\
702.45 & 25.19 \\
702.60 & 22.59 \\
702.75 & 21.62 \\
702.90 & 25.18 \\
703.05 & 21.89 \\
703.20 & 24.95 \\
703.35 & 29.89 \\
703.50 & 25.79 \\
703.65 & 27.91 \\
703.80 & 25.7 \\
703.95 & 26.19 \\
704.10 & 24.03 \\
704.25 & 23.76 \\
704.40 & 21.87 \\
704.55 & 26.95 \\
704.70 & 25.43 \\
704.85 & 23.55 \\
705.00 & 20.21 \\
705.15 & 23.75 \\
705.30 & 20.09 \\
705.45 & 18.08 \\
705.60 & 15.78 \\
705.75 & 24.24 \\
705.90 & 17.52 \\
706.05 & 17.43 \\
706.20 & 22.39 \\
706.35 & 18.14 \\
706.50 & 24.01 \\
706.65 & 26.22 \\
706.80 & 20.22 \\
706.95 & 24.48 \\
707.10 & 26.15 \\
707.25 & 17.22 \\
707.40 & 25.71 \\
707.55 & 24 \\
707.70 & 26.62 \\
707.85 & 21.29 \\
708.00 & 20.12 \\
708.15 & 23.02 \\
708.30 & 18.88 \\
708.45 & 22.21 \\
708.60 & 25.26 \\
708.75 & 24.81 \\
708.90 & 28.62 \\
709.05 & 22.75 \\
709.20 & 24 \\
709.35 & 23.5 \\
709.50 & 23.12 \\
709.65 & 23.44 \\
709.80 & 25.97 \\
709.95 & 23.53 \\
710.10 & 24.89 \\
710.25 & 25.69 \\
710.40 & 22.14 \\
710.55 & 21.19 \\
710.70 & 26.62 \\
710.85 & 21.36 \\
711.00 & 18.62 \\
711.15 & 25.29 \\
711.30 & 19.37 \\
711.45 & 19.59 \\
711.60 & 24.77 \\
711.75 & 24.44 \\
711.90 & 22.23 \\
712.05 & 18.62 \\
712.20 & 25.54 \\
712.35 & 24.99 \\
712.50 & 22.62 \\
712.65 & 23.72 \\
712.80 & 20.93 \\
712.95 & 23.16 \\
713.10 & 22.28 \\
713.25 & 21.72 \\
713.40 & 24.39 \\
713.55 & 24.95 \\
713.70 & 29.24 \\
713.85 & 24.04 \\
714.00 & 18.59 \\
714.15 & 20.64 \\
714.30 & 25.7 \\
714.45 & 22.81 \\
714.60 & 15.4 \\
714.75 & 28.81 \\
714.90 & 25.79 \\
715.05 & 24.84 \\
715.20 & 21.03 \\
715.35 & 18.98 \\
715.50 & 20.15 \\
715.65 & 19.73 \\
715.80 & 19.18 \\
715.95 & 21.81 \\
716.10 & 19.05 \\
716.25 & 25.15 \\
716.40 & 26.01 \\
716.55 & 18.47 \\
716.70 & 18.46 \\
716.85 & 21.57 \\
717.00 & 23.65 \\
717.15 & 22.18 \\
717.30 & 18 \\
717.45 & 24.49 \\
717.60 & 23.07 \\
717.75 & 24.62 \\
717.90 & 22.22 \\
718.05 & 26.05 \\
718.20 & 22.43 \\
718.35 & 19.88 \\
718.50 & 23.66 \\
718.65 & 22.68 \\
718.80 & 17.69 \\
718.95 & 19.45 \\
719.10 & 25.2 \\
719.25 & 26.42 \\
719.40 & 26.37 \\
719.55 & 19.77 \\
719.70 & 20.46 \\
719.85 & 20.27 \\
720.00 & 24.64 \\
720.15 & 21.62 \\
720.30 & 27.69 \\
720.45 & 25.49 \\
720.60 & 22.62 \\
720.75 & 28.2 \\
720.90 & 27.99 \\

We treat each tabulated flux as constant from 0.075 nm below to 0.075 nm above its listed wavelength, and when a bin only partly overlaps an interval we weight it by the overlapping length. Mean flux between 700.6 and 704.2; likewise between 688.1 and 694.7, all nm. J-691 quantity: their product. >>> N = 571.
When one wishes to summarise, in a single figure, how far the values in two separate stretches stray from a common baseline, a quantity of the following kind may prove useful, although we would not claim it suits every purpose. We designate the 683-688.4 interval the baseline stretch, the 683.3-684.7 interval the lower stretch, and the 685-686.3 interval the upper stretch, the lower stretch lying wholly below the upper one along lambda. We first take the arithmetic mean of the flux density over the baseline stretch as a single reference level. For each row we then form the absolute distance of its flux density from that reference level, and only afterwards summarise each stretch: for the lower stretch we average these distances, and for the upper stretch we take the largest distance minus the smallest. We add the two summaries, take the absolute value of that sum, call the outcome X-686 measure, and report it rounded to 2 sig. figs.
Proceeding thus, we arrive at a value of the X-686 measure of 5.0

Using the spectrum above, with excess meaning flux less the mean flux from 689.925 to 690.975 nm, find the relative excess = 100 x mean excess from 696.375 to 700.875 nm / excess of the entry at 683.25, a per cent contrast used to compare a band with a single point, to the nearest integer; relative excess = 189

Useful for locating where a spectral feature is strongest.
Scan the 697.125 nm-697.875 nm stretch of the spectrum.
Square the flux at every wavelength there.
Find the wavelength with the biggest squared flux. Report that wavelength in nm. 697.65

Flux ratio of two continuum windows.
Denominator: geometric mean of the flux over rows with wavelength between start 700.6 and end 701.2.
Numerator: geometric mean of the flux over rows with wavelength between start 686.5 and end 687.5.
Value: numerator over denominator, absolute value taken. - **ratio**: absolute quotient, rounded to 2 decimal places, 1.07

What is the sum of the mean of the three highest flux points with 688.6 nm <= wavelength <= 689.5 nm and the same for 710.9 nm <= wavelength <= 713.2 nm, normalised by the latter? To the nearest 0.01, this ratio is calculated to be 2.09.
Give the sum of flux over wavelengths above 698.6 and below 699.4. 114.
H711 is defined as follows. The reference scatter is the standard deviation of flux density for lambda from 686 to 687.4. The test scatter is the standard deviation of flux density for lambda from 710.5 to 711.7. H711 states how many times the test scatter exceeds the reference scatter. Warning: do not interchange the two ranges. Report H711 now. 2.7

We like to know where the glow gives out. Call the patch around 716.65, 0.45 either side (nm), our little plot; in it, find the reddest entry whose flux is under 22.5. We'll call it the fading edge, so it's 716.85 nm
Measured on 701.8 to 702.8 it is 702.75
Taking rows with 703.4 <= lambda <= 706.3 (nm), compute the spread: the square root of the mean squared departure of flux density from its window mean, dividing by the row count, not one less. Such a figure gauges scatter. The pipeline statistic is 3.46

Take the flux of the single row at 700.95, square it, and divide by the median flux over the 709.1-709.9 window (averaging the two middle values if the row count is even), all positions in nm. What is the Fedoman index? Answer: 22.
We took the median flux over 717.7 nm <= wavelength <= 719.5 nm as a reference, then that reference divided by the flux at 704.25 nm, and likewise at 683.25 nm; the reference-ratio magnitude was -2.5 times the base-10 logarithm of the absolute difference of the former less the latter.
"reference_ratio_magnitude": 4.6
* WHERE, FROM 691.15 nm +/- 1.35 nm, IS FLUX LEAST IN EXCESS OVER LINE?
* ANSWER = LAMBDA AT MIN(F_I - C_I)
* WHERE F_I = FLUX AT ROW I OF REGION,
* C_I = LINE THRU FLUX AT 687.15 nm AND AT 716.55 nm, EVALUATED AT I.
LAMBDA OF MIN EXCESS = 689.85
